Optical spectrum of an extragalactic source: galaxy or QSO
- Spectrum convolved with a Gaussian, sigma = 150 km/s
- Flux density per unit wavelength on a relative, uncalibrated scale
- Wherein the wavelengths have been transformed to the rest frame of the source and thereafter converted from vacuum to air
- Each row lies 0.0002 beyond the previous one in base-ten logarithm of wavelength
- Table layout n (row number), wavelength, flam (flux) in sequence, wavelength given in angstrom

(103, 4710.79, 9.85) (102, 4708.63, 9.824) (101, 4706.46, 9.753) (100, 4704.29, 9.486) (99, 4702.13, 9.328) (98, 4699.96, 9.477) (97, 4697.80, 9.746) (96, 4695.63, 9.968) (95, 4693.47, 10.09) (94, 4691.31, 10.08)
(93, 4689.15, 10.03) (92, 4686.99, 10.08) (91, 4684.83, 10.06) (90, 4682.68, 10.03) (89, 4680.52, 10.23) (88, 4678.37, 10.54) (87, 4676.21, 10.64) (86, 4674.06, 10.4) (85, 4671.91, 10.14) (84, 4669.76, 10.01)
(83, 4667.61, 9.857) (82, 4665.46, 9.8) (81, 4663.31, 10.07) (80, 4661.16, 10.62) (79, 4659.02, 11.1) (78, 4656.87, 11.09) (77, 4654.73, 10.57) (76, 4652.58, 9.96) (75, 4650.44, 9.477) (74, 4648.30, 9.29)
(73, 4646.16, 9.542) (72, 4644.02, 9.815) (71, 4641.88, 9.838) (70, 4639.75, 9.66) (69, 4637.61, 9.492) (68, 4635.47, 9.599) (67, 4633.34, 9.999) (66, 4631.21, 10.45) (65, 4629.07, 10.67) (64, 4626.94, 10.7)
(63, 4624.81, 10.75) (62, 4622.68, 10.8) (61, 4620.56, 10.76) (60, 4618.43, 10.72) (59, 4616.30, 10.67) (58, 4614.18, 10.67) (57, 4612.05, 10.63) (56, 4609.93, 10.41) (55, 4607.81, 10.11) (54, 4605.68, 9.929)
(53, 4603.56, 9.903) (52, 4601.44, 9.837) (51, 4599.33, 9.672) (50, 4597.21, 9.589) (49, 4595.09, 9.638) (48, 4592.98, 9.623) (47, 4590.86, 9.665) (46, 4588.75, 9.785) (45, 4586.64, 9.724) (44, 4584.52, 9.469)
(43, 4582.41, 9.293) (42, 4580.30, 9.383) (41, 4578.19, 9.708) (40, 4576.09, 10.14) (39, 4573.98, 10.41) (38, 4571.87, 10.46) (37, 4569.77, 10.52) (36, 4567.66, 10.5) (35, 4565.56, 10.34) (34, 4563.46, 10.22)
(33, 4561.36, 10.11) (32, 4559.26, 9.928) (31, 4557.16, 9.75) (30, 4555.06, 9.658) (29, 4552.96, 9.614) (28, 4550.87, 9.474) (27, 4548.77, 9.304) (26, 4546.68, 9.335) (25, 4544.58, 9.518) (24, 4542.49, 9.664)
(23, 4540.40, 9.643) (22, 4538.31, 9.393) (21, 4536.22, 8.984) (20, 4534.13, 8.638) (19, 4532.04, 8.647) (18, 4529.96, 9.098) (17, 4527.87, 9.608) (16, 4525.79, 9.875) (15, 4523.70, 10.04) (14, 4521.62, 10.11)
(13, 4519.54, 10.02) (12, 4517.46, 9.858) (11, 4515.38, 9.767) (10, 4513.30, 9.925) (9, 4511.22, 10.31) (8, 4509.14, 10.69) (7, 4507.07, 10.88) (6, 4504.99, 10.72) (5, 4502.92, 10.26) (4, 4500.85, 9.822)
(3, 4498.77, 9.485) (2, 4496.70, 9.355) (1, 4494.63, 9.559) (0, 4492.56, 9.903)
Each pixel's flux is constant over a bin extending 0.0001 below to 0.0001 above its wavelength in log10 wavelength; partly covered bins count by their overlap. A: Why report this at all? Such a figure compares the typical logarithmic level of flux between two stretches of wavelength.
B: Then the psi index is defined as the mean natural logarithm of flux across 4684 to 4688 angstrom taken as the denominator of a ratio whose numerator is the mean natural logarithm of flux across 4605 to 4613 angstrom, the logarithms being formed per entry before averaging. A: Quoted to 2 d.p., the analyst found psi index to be 1.01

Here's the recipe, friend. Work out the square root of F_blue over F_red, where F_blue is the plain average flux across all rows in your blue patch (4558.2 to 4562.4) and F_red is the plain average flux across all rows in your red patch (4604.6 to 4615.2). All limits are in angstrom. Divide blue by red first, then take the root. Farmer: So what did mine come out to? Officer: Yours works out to 0.98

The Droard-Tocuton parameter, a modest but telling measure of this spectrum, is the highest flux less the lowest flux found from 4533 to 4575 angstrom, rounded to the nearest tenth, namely 1.9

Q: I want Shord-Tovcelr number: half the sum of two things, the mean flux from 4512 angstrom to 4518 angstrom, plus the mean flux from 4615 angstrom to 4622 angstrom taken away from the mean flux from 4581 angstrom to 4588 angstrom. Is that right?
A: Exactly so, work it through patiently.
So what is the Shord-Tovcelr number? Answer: 4.31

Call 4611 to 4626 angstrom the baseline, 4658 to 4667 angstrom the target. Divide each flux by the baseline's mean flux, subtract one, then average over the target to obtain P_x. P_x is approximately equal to -0.03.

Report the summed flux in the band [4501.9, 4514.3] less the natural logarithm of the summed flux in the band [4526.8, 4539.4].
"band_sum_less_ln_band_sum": 58.8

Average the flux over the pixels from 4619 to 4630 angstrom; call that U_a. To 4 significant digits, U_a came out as 10.74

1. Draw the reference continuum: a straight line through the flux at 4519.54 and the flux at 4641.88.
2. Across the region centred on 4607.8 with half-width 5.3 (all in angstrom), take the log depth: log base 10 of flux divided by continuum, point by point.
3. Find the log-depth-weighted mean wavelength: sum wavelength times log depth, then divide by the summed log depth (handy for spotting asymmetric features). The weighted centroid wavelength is 4610.5 angstrom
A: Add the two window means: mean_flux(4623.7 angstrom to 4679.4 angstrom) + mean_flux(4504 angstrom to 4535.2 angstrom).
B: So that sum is 20.0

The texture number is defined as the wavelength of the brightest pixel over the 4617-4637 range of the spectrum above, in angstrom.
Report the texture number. 4622.68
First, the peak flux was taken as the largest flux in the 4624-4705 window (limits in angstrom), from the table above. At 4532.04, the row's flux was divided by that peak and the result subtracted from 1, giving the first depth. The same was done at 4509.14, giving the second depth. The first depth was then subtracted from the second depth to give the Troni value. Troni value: -0.18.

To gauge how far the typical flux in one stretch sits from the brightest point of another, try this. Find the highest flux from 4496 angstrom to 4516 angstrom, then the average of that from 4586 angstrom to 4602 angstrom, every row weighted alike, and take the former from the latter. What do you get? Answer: -1.2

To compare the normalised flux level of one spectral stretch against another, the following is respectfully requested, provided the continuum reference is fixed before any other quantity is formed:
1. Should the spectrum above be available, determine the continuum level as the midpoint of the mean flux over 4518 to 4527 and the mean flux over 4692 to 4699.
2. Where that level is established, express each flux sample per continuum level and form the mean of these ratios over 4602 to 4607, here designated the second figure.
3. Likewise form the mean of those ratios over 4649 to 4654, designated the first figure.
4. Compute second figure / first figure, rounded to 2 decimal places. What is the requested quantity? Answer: 1.02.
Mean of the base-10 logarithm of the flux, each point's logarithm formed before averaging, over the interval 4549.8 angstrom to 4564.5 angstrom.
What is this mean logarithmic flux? 0.99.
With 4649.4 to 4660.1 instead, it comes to 1.02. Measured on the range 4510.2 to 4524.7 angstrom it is 1.00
